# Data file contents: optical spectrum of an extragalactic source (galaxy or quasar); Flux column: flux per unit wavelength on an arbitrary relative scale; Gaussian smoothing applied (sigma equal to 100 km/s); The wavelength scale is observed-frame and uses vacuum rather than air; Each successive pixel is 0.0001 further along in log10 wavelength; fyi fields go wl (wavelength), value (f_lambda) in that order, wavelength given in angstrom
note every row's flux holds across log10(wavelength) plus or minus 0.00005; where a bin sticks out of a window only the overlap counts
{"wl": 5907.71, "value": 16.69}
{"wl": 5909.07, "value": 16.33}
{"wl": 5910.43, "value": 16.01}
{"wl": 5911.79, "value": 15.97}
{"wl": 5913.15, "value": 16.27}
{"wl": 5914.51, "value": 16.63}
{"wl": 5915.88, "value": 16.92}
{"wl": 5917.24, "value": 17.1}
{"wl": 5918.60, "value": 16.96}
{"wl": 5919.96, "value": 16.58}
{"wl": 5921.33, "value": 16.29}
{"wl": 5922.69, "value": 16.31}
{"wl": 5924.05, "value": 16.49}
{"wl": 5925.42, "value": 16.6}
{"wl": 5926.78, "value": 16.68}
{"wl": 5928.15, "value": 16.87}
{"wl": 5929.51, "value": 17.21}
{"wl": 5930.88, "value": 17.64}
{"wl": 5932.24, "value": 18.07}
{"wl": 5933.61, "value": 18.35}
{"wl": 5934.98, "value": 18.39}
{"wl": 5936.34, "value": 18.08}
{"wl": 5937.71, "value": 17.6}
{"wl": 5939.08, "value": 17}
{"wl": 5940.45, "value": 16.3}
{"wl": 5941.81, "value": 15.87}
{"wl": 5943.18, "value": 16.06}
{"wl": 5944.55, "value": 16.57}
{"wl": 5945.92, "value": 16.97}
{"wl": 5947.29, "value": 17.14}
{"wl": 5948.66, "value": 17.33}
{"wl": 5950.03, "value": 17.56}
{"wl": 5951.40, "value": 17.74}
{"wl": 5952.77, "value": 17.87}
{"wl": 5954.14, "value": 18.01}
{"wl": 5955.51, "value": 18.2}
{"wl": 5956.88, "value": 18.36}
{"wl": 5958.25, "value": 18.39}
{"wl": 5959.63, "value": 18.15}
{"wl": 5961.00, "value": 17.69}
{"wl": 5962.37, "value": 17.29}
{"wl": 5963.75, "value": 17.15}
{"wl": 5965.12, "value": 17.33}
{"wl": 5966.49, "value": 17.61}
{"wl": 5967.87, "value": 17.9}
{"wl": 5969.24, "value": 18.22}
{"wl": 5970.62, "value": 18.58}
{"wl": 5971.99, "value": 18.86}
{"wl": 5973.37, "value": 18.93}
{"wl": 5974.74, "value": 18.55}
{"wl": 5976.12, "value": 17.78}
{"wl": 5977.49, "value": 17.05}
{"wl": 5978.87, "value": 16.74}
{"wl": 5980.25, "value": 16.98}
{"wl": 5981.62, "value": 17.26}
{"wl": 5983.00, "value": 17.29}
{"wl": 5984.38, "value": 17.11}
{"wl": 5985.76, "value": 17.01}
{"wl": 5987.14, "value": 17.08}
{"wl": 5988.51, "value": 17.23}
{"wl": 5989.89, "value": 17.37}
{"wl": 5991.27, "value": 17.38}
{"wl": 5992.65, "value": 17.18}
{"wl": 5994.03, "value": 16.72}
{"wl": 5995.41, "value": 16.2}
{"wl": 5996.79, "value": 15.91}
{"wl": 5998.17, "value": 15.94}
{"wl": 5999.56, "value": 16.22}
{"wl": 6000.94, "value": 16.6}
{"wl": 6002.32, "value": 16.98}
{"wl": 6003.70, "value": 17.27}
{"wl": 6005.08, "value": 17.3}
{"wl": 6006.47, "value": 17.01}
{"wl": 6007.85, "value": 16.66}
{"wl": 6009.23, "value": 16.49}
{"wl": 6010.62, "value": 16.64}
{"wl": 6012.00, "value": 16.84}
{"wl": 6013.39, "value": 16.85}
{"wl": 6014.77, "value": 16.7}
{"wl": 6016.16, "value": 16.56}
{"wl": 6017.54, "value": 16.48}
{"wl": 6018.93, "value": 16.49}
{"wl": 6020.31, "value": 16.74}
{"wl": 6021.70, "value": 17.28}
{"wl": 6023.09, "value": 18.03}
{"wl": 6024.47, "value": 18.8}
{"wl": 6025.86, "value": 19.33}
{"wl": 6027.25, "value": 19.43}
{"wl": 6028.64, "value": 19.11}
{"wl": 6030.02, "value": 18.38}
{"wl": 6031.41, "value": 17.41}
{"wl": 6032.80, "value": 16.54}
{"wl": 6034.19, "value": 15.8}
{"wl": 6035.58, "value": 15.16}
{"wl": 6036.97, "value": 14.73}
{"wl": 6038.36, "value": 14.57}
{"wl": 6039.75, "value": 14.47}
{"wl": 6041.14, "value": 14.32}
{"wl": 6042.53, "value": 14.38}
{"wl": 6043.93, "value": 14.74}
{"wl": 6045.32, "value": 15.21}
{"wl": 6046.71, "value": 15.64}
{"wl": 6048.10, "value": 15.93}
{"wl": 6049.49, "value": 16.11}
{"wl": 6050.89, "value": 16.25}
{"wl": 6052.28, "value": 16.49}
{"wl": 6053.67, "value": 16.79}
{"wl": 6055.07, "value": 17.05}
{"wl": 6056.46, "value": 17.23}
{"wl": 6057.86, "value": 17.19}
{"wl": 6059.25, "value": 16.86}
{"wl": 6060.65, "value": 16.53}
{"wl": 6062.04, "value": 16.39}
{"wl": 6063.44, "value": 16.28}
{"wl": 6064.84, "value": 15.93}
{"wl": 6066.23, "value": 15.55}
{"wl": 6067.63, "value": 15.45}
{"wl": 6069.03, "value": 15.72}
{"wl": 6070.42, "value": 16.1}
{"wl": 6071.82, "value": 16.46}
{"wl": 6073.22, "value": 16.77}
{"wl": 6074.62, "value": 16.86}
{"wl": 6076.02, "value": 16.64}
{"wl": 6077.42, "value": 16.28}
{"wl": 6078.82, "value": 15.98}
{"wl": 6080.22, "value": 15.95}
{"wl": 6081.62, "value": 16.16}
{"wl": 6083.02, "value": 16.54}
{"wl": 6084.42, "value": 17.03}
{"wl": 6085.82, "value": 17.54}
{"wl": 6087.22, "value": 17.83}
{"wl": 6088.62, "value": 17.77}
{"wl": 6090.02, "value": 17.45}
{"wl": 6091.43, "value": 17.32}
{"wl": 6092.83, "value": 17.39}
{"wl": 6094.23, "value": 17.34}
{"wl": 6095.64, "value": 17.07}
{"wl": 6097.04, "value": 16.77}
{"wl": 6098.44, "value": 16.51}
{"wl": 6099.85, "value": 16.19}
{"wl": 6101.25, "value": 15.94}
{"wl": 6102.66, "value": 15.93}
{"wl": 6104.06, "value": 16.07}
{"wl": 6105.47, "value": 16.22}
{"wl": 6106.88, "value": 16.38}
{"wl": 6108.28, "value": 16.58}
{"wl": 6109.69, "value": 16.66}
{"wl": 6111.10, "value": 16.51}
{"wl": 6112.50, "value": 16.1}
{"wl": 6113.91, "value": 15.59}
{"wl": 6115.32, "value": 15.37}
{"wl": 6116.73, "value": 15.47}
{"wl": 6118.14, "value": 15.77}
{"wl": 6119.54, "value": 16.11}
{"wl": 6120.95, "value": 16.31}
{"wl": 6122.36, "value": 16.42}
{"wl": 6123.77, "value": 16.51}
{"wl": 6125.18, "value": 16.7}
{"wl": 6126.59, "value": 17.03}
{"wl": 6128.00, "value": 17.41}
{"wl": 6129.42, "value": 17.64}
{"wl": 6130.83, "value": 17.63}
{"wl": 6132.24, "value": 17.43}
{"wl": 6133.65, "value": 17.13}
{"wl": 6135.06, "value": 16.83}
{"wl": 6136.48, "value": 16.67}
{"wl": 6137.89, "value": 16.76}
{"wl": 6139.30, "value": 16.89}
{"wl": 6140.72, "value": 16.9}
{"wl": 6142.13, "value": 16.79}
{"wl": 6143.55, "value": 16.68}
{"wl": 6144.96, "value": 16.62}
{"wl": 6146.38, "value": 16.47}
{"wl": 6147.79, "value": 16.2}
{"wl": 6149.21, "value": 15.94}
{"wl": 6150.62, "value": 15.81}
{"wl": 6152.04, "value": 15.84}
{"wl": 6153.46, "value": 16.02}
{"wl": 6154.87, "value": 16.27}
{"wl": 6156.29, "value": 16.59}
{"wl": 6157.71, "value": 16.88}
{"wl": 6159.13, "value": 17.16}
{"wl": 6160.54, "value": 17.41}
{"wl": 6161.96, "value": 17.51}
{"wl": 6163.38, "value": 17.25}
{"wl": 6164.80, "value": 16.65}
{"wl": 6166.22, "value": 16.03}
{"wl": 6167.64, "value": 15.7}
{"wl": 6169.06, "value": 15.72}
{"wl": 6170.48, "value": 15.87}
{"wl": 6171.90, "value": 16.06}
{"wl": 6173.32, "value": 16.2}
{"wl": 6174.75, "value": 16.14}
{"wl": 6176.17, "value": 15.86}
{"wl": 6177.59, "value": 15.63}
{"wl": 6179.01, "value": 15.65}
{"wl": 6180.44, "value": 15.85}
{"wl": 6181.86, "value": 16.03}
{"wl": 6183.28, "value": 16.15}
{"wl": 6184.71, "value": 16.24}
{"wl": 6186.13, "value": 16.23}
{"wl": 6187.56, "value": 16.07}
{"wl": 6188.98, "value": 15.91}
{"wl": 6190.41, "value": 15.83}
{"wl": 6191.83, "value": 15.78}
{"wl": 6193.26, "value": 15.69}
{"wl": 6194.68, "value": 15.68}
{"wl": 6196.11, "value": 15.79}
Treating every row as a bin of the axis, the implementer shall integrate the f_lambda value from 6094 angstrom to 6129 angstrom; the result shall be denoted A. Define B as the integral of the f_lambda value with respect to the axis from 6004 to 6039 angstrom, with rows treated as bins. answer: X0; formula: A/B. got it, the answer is 0.96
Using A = 572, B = 596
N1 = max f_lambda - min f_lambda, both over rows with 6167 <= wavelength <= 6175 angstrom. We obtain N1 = 0.5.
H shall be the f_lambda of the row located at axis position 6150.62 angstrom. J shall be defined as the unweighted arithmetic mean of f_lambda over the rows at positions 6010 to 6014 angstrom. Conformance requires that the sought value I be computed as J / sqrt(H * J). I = 1.03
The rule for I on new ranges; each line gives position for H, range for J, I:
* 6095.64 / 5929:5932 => 1.01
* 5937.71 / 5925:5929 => 0.97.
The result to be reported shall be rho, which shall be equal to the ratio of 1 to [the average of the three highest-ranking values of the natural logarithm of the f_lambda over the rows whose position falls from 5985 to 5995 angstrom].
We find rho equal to 0.351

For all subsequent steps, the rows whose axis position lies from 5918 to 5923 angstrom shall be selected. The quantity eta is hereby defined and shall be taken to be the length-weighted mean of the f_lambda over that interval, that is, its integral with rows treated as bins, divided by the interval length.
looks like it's 16.5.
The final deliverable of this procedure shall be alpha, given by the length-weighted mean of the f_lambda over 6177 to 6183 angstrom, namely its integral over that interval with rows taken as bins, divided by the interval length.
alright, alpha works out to 15.8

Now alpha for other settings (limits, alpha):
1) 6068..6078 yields 16.4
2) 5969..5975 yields 18.7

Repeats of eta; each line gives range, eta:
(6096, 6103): 16.3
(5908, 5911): 16.3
